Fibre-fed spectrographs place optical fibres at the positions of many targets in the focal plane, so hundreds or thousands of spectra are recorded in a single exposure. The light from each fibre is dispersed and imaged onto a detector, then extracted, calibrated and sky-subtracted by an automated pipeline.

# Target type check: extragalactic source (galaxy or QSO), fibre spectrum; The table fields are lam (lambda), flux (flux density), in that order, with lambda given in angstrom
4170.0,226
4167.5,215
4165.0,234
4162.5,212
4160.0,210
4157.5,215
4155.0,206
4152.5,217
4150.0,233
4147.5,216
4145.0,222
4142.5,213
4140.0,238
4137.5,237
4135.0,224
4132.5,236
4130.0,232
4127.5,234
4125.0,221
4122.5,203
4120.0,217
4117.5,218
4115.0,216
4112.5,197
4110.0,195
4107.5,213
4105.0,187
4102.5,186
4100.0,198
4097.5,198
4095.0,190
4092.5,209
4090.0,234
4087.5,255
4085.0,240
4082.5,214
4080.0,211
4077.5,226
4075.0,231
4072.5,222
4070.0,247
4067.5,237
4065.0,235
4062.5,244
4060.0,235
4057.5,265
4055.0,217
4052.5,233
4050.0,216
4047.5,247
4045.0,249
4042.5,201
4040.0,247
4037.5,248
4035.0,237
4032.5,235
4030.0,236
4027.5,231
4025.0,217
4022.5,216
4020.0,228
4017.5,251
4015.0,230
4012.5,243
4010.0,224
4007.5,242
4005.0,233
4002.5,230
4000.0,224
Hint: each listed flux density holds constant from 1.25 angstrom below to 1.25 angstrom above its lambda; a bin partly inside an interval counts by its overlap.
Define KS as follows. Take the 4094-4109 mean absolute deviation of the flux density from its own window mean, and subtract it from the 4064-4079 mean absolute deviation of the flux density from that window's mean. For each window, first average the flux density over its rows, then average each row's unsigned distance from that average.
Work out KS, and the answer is -1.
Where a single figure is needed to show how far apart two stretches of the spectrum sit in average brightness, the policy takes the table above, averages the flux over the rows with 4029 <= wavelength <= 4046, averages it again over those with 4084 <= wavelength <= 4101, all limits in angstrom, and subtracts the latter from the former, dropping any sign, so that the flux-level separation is 18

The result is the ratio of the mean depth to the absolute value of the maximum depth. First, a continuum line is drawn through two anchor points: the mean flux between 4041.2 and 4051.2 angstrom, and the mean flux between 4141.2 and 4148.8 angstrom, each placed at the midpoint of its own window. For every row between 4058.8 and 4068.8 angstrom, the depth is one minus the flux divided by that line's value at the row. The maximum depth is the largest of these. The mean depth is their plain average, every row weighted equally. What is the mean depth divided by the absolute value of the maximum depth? -1.4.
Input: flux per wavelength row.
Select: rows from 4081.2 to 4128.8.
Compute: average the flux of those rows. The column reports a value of 212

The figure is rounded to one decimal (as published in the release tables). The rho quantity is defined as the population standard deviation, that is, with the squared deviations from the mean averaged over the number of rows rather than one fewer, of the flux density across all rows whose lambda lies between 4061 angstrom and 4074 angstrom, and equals 8.7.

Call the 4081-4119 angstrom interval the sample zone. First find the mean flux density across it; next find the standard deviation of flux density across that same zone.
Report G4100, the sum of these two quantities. 230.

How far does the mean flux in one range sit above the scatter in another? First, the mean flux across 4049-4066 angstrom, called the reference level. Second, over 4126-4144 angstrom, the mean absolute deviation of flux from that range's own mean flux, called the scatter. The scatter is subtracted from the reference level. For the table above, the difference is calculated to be 228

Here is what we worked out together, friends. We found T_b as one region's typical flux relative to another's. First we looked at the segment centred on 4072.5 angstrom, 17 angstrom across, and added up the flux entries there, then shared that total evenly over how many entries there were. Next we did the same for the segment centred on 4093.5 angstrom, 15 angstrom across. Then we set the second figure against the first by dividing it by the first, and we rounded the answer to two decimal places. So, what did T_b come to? 0.93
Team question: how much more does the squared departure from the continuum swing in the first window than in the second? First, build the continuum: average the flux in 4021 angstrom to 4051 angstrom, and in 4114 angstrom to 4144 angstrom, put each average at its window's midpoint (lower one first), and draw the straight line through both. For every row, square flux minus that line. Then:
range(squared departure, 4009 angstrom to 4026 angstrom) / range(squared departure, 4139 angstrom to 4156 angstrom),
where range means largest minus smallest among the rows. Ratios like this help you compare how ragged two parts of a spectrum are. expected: 1.2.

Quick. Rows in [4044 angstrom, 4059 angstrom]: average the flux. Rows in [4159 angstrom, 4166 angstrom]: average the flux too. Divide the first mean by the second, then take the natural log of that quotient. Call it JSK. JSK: 0.084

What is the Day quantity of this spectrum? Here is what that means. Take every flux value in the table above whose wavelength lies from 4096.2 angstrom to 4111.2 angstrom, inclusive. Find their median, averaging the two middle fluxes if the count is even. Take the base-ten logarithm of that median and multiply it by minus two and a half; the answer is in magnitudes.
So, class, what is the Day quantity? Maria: -5.73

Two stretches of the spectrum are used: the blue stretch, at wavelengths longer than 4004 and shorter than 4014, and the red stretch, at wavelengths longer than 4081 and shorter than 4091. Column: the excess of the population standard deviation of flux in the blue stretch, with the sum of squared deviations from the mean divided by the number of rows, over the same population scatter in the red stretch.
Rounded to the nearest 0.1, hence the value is -7.0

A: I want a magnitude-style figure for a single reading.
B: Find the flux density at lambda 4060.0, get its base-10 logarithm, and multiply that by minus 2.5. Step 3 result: -5.93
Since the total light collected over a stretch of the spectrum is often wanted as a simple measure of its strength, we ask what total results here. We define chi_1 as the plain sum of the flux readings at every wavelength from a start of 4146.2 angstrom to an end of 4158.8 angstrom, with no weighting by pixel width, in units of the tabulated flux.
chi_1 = 1087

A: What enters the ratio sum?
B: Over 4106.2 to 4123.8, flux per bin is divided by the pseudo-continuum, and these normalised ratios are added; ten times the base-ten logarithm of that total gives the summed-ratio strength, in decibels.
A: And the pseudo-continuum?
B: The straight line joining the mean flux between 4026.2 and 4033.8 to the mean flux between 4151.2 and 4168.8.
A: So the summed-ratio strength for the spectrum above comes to 8.18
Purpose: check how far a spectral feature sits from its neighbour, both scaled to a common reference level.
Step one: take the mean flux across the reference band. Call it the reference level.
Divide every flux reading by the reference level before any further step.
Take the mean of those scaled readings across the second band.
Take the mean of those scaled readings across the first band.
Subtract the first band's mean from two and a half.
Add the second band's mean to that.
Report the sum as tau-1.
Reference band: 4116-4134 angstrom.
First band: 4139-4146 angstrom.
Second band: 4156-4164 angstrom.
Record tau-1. 2.45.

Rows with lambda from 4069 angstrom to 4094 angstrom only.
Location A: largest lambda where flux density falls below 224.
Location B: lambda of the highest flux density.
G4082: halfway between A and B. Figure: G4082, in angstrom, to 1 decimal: 4090.0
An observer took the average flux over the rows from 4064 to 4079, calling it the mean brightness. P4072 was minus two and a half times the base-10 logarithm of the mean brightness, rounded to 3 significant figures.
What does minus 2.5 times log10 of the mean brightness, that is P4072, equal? -5.92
